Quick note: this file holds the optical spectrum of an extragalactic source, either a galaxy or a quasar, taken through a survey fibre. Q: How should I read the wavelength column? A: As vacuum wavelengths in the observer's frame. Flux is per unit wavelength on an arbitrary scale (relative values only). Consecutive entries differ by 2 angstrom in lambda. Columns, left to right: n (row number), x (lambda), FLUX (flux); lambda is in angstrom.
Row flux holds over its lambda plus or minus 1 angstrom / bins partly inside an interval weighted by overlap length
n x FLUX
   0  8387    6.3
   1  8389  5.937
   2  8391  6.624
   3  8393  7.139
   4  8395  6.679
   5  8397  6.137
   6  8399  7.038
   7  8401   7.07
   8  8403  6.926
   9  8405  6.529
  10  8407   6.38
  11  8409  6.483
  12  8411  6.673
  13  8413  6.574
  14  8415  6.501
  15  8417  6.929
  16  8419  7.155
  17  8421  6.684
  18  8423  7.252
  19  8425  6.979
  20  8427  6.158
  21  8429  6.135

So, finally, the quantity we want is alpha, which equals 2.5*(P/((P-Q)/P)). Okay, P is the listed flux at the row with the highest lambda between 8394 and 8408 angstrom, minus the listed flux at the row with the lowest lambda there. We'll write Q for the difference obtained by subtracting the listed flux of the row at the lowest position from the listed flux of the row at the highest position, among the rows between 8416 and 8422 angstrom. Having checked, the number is -4.1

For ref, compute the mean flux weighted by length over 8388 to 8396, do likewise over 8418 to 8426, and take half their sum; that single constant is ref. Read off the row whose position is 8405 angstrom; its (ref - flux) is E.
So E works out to 0.3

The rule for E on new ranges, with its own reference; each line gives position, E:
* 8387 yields 0.5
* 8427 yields 0.6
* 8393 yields -0.3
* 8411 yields 0.1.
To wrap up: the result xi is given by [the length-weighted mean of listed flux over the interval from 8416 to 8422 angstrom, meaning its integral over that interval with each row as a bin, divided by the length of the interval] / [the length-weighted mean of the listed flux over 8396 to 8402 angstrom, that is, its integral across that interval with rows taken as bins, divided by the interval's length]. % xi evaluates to 1.03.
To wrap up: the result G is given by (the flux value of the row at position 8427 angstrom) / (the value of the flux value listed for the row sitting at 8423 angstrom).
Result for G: 0.85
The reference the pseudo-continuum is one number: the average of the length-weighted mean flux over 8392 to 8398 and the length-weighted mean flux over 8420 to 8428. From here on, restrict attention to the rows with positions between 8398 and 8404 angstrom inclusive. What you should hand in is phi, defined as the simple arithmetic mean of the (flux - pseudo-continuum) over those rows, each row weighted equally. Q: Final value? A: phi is 0.30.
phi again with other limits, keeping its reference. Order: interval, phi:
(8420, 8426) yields 0.26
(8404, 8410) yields -0.25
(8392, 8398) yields -0.06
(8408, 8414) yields -0.13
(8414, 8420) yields 0.15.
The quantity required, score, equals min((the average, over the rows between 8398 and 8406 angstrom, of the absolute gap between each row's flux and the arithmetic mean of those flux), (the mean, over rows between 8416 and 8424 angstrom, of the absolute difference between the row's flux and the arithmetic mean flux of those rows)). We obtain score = 0.18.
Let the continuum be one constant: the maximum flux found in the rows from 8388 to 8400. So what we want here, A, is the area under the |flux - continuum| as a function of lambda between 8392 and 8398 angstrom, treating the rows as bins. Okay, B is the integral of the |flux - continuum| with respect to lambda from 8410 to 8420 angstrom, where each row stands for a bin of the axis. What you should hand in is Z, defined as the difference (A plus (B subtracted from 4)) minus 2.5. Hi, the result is 0.6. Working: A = 2.92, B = 3.8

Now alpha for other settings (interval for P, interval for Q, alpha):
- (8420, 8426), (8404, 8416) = 0.7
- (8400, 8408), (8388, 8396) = -0.8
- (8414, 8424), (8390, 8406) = 1.7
